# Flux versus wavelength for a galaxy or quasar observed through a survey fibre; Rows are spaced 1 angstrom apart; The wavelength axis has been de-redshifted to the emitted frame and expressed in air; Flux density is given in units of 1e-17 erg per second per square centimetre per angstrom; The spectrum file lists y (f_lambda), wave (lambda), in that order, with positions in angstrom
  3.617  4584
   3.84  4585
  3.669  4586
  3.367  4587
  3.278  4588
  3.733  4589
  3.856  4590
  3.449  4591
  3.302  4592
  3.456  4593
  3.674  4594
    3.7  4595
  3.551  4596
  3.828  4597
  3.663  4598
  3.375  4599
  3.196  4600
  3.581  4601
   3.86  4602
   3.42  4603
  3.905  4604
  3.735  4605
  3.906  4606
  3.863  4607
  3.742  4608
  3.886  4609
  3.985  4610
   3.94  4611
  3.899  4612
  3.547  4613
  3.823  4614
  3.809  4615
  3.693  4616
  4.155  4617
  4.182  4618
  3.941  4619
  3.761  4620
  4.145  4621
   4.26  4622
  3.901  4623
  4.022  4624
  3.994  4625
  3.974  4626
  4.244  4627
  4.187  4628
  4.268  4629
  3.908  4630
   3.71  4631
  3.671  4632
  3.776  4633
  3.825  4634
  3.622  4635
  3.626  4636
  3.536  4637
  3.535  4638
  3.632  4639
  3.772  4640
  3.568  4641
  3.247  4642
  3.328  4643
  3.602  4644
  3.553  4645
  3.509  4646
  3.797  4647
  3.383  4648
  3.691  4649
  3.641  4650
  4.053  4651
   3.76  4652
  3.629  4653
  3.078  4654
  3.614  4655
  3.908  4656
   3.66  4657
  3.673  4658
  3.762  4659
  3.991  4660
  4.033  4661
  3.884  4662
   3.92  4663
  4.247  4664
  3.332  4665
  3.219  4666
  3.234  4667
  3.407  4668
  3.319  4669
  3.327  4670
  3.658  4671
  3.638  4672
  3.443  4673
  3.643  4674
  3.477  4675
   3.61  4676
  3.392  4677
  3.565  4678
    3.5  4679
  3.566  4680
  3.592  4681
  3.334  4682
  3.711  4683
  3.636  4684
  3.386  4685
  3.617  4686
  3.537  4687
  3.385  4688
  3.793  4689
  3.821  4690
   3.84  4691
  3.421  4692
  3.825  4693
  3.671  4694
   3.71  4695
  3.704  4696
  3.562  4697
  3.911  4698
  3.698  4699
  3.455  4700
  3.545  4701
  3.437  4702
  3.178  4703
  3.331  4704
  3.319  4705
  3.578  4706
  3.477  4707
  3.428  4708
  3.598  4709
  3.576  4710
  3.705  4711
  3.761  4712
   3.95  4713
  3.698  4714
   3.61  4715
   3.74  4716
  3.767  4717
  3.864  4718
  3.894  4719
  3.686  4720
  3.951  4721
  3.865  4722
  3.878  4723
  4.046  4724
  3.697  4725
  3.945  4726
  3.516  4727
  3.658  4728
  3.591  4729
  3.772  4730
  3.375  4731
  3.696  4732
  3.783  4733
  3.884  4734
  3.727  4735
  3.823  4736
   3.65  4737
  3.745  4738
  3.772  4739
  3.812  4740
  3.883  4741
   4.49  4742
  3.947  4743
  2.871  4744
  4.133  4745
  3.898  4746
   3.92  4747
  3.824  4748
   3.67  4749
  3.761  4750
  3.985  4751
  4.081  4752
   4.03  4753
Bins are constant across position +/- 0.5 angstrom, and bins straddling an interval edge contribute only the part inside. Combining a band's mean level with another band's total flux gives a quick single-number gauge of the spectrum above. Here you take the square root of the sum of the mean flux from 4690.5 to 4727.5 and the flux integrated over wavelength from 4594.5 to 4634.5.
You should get 12.5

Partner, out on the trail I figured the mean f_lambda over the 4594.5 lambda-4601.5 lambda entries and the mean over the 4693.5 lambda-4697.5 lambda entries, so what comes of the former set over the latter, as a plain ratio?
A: 0.97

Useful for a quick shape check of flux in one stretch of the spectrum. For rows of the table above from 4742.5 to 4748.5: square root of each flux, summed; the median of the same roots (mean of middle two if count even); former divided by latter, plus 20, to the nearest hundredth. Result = 25.88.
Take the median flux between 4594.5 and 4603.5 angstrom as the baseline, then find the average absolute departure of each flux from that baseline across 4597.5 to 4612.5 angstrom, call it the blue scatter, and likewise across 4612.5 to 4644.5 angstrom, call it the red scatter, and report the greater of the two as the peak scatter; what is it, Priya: 0.285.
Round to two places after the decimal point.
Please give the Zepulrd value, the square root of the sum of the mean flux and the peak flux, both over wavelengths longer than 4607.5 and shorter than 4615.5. 2.80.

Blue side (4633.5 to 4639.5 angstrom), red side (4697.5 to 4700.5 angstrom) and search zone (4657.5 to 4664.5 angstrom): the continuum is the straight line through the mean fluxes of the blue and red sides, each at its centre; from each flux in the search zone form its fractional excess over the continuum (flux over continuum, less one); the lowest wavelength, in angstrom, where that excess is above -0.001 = 4658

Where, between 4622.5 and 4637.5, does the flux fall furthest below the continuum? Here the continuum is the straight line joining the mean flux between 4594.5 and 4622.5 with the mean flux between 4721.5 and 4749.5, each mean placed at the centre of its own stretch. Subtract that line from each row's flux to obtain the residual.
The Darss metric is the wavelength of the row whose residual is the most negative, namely 4637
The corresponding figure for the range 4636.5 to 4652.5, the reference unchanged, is 4642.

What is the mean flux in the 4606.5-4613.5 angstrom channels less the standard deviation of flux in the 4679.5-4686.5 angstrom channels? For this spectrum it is 3.7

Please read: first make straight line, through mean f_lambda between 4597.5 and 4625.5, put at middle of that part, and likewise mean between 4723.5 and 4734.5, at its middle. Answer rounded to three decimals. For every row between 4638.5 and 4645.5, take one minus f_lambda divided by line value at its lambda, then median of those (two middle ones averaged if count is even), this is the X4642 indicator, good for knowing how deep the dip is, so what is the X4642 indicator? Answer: 0.062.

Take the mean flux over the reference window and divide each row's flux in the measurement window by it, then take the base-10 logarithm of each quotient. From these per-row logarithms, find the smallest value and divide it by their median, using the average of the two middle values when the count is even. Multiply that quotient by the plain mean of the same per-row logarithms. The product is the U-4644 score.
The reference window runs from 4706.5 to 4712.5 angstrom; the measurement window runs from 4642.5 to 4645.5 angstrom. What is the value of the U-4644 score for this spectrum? -0.087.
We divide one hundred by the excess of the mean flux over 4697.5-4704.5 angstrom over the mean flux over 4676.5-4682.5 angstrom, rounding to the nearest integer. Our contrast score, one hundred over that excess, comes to 6114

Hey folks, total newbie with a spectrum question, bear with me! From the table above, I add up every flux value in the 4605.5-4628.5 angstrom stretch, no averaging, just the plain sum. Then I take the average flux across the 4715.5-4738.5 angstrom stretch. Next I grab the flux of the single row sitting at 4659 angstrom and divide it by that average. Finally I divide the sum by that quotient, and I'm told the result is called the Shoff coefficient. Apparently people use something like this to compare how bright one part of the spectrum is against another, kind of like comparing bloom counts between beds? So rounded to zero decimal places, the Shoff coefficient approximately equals 91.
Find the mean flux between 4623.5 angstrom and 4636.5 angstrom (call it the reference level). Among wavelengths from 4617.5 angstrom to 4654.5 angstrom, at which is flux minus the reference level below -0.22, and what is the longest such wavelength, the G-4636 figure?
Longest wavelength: 4654 angstrom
